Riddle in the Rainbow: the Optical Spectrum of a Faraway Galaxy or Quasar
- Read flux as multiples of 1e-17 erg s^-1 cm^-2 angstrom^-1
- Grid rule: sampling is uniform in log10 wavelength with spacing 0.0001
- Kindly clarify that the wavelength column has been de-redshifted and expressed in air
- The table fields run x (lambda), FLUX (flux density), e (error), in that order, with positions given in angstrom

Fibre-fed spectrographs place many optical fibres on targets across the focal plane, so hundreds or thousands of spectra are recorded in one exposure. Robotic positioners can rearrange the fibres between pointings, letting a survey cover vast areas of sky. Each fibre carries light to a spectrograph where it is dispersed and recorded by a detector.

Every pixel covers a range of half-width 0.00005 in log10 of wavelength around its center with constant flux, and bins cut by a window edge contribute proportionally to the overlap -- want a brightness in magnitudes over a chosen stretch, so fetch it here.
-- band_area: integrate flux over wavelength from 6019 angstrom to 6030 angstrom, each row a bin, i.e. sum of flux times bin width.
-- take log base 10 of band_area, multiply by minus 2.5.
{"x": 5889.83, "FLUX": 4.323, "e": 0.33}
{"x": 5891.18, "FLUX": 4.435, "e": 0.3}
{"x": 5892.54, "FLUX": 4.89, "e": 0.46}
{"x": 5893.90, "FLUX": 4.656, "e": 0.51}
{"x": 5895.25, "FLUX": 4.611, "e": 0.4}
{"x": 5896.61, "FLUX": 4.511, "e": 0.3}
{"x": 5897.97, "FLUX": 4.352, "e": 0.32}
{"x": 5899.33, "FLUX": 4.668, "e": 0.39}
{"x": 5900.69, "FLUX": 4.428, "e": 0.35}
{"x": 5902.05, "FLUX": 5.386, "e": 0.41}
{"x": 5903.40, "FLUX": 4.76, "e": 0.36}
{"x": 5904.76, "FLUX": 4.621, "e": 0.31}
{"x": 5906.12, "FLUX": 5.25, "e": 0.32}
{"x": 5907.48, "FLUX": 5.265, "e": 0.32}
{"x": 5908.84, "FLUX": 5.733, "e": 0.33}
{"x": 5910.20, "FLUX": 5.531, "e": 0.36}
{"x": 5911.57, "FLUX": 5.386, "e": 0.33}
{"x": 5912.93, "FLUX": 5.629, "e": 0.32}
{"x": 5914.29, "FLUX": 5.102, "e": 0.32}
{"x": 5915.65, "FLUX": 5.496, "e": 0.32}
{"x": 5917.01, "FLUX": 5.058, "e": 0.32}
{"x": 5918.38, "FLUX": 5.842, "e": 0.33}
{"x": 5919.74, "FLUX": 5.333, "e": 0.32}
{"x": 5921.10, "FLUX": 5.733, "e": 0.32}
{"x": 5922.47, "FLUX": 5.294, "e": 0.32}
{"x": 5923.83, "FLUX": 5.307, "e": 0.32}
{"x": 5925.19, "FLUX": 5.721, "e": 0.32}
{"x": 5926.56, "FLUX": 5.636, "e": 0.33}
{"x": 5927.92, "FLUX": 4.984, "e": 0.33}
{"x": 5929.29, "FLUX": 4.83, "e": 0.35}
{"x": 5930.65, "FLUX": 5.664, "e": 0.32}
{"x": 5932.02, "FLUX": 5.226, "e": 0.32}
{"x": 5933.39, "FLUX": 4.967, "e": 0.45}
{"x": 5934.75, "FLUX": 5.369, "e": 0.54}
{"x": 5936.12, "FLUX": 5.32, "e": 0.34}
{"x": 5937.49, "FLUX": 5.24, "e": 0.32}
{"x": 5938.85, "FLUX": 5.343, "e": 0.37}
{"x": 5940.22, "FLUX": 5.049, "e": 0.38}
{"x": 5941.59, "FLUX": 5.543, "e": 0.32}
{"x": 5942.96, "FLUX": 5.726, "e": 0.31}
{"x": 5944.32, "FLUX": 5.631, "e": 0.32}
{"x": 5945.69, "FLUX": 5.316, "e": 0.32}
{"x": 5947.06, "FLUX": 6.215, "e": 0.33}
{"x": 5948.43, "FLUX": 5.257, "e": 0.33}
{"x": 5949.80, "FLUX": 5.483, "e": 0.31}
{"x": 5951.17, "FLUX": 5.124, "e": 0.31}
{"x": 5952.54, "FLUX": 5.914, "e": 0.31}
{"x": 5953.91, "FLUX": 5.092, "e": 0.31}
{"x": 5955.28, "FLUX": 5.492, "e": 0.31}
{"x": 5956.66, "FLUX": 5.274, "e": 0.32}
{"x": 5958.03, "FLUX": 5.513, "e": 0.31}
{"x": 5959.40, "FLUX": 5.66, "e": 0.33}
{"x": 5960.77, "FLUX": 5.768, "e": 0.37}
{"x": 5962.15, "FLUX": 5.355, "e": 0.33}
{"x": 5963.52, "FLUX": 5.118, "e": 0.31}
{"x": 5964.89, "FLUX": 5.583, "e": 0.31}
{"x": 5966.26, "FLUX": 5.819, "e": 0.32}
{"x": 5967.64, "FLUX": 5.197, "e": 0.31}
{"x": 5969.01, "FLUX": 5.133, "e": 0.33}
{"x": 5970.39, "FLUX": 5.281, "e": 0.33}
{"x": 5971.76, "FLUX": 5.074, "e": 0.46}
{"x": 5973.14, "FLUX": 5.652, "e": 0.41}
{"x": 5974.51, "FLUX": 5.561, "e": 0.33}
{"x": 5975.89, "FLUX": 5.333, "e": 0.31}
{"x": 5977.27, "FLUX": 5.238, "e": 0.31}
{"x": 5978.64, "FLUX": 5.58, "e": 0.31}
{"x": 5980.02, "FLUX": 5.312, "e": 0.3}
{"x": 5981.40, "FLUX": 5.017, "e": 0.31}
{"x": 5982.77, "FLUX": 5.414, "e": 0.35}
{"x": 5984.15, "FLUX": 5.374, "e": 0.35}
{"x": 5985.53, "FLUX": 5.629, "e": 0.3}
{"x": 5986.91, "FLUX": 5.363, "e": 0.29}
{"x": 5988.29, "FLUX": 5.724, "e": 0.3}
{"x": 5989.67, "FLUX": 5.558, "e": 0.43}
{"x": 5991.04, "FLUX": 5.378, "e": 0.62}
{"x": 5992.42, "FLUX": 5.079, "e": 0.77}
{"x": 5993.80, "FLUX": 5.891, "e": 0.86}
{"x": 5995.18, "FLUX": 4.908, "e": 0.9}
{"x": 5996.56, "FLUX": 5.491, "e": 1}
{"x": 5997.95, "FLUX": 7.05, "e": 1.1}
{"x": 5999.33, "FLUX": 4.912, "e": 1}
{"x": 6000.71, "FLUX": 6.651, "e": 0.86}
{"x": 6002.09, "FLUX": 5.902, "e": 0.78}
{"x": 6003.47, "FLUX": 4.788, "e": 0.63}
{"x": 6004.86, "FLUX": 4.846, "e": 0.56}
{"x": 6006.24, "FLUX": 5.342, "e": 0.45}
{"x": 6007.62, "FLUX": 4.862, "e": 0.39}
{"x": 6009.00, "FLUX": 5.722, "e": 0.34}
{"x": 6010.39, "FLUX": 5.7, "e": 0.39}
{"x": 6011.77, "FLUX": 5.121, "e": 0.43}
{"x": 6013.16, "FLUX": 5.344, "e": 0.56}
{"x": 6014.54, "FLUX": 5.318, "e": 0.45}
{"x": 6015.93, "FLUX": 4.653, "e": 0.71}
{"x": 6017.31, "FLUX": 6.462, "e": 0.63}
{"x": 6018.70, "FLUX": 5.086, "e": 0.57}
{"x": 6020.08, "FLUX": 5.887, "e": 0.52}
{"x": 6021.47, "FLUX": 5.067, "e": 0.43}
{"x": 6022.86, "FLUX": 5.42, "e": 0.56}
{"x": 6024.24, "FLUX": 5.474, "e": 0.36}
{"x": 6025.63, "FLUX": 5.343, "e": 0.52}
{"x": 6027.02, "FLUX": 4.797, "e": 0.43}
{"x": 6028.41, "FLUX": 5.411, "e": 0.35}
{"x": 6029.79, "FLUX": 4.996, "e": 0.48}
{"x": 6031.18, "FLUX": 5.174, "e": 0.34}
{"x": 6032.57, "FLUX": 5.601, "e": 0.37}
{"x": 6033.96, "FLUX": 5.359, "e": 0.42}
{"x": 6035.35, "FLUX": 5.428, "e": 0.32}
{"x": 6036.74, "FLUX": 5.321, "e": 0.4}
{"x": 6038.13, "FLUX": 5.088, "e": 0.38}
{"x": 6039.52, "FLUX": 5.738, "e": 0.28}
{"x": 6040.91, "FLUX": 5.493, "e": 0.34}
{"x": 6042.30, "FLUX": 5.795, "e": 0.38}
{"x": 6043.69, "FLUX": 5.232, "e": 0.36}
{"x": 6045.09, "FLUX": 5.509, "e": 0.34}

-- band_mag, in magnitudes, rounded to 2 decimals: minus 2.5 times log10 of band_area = -4.42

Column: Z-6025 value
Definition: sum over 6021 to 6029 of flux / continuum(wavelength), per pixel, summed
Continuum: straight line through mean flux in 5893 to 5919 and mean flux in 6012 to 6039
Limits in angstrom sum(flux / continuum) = 5.92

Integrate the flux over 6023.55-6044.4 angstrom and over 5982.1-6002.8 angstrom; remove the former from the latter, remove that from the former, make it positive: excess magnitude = 107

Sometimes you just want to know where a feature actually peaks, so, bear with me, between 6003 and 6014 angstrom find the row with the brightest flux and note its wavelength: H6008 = 6009.00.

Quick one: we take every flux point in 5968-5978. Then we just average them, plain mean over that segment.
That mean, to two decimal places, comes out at 5.32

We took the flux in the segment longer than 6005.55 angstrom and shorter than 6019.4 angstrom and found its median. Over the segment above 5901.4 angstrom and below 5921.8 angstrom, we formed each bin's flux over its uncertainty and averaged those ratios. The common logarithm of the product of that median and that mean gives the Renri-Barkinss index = 1.93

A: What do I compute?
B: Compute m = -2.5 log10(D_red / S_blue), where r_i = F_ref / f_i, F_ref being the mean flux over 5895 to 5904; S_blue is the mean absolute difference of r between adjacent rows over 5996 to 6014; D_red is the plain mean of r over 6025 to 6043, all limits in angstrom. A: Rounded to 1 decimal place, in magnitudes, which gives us -2.1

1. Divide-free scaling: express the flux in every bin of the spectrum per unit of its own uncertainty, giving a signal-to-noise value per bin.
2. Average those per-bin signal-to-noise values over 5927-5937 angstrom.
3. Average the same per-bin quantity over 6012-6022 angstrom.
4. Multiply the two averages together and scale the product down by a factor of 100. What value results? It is 1.4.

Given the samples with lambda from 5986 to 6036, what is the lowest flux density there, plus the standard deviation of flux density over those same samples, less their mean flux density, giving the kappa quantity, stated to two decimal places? -0.25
